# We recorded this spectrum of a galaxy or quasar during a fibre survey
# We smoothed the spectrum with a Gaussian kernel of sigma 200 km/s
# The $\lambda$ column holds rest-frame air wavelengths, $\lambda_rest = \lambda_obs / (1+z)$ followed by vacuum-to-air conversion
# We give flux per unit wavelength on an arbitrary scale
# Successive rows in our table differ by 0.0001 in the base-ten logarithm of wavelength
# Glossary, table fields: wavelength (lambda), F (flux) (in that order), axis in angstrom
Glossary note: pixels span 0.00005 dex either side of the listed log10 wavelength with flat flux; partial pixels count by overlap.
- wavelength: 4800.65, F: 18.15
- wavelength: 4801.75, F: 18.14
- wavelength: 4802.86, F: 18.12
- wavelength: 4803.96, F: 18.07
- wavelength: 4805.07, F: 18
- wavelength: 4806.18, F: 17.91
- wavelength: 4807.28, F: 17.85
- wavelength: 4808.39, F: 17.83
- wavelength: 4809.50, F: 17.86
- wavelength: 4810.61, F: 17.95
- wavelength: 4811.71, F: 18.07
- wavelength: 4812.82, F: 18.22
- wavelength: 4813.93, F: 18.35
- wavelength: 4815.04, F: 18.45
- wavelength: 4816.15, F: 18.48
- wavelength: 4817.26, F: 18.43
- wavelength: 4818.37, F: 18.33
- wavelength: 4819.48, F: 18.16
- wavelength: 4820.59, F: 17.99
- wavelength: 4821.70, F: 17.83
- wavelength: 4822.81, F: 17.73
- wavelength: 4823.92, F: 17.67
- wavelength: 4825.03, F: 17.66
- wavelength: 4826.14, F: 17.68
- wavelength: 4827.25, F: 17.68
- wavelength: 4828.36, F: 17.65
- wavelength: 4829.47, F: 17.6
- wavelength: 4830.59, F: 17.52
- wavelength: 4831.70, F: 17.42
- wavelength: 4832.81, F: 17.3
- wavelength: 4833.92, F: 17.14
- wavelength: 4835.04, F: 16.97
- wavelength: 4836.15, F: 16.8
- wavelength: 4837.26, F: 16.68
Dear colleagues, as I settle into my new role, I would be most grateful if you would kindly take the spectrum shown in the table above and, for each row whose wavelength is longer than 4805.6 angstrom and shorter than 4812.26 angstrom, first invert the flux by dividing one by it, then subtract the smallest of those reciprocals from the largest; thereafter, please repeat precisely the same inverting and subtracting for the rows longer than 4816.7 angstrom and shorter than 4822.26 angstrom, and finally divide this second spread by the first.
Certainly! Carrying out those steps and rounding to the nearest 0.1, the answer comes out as 2.5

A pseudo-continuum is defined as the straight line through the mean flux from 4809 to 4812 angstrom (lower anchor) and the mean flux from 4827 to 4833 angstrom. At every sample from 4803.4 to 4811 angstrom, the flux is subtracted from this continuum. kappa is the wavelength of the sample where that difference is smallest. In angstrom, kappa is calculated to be 4810.61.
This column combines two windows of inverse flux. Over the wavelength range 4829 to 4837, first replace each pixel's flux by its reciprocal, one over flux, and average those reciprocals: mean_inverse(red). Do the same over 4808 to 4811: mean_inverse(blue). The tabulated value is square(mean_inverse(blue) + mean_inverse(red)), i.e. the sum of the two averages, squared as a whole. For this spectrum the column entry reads 0.0130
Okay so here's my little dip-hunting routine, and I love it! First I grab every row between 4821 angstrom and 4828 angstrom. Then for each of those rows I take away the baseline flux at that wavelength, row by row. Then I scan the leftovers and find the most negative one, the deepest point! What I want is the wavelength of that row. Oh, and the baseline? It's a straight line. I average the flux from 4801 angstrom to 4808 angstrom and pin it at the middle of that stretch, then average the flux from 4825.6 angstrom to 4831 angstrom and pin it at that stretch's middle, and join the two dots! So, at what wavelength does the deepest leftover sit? 4823.92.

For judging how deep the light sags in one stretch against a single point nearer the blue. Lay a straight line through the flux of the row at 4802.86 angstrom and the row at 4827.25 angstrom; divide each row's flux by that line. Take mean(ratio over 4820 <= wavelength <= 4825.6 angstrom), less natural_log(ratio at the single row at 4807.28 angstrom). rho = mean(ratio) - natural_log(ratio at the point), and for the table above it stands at 1.01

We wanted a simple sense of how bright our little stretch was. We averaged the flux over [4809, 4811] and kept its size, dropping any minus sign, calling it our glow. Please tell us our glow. 17.9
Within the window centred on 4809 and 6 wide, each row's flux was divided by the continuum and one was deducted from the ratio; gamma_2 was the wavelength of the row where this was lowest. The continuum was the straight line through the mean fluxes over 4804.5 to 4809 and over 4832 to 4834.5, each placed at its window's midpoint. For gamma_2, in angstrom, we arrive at 4807.28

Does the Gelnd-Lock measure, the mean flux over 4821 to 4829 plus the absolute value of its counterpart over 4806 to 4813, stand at 35.7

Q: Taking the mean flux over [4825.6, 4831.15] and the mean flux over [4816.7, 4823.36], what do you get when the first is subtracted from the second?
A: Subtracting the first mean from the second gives 0.45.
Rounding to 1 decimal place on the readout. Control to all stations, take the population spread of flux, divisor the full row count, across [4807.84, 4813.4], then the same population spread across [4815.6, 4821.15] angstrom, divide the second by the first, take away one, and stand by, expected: 0.3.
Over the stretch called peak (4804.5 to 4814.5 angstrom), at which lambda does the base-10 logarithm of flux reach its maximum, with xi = 4813.93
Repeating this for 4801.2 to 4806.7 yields 4801.75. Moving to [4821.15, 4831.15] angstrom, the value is 4821.70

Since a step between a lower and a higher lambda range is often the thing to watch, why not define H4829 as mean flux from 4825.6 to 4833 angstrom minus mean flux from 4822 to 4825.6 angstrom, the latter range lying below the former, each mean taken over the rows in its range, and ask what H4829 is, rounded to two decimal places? -0.14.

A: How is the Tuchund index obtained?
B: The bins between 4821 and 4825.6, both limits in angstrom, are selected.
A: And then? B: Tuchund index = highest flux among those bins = 17.83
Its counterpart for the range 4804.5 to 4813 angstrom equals 18.22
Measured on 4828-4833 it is 17.65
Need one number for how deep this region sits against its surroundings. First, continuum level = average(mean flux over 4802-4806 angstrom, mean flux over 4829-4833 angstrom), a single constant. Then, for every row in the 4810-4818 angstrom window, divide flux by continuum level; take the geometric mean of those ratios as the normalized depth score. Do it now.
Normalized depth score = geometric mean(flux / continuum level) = 1.03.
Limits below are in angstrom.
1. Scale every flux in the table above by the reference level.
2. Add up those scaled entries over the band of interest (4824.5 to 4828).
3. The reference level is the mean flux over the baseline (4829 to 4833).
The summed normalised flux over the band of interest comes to 3.04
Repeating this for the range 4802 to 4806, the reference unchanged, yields 3.10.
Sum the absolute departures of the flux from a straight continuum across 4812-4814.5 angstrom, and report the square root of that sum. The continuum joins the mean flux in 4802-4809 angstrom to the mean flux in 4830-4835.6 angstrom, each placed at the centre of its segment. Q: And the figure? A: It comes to 1.0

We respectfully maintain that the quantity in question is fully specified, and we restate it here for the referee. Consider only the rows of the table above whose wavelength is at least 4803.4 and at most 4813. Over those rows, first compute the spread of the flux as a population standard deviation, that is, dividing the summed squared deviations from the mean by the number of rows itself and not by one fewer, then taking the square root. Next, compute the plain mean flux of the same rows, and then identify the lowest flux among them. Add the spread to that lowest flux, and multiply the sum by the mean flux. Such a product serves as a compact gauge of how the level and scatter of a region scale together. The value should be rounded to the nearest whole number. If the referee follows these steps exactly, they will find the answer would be 323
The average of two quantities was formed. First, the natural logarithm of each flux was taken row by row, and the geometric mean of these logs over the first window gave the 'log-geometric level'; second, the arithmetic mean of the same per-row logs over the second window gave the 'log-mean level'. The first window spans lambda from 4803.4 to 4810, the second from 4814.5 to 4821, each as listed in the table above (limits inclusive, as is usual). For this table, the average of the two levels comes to 2.90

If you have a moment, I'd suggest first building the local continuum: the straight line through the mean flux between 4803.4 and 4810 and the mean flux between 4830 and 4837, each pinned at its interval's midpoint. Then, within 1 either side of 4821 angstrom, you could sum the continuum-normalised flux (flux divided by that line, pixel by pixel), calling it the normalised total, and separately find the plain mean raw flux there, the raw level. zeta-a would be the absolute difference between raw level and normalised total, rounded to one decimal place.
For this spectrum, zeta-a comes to 15.9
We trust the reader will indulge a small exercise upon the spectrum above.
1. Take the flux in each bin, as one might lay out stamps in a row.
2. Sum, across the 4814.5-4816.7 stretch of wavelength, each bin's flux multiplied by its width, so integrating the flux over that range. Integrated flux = 41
